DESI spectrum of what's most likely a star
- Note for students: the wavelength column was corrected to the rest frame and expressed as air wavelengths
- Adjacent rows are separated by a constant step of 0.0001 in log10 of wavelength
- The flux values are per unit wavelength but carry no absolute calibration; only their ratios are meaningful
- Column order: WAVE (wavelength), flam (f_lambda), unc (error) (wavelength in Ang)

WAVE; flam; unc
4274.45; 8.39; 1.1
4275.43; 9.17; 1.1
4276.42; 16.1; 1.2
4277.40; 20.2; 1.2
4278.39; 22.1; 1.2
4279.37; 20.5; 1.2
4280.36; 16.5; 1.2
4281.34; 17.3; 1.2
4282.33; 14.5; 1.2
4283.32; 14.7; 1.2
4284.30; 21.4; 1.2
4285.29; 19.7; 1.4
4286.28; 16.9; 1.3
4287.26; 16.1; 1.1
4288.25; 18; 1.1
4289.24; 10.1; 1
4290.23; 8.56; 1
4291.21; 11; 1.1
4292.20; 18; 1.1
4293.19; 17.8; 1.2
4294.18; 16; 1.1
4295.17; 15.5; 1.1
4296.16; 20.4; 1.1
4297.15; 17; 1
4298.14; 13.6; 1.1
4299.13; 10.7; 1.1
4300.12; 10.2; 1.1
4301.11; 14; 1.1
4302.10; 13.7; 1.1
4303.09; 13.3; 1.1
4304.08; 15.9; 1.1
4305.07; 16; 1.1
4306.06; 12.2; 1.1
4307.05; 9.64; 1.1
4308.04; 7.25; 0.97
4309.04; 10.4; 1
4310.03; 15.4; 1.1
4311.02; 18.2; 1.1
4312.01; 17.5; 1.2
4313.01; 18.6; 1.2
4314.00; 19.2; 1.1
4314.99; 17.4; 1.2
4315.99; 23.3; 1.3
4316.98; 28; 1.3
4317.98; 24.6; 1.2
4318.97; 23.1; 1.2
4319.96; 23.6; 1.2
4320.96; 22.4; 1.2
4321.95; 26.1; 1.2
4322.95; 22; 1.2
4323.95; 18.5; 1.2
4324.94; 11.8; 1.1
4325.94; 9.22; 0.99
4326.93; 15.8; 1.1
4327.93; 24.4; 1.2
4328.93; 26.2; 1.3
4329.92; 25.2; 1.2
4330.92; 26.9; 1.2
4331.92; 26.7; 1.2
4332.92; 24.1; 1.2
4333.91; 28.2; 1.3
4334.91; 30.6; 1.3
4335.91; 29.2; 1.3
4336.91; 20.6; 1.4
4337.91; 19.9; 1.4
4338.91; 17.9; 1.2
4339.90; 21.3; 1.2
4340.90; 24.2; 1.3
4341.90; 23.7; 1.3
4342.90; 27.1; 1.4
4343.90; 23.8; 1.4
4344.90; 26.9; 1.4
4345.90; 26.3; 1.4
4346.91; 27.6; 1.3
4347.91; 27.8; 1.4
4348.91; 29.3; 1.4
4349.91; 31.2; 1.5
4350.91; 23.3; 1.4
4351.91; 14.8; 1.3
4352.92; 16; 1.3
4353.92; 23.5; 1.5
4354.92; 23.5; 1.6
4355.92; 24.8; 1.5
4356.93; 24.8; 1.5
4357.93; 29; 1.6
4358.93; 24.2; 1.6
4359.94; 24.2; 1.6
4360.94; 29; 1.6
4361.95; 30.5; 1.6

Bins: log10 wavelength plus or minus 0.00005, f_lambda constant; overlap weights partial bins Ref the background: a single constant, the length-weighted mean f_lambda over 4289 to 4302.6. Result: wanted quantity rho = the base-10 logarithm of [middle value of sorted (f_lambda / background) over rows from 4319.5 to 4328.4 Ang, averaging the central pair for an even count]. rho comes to 0.19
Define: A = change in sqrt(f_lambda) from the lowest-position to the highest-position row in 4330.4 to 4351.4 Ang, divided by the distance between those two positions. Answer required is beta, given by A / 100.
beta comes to -0.0002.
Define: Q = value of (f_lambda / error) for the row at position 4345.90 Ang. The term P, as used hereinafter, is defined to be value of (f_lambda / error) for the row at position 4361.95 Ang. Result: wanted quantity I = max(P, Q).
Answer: 19.1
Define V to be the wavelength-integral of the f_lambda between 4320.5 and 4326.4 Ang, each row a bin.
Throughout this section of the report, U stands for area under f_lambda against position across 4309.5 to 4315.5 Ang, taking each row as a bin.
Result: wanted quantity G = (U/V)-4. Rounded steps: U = 106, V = 108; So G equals -3.0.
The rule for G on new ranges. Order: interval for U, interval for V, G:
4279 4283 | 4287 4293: -3.2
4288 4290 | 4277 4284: -3.8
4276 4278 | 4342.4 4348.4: -3.8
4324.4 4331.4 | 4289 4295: -2.3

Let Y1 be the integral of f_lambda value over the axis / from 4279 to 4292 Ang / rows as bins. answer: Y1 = 205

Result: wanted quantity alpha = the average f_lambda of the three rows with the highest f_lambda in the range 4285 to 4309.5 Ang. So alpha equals 19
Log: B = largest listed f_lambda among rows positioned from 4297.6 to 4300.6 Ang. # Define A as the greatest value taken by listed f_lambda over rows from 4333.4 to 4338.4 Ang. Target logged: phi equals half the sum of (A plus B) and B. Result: 29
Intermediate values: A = 30.6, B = 13.6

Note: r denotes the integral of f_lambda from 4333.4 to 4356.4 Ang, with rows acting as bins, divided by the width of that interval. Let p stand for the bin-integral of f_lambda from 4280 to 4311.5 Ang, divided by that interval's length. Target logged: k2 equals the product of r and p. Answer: 358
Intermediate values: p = 14.7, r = 24.4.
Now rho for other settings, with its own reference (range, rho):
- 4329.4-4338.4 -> 0.28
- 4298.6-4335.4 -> 0.12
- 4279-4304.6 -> 0.05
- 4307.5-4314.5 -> 0.09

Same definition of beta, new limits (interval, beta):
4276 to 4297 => 0.0003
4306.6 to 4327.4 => 0.0004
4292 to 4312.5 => 0.0000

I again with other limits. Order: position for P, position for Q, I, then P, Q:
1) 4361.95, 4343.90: 19.1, 19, 17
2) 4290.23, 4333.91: 21.7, 9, 22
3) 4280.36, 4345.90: 18.8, 14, 19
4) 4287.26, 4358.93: 15.1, 15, 15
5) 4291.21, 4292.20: 16.4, 10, 16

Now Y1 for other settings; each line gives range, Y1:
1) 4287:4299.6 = 187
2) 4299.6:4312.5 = 172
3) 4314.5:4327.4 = 264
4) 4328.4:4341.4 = 321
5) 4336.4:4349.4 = 316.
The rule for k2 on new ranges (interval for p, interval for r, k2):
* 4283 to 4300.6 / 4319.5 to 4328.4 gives 295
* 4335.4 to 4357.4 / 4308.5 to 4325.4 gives 479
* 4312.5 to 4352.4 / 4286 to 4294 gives 339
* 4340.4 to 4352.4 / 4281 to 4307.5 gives 380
